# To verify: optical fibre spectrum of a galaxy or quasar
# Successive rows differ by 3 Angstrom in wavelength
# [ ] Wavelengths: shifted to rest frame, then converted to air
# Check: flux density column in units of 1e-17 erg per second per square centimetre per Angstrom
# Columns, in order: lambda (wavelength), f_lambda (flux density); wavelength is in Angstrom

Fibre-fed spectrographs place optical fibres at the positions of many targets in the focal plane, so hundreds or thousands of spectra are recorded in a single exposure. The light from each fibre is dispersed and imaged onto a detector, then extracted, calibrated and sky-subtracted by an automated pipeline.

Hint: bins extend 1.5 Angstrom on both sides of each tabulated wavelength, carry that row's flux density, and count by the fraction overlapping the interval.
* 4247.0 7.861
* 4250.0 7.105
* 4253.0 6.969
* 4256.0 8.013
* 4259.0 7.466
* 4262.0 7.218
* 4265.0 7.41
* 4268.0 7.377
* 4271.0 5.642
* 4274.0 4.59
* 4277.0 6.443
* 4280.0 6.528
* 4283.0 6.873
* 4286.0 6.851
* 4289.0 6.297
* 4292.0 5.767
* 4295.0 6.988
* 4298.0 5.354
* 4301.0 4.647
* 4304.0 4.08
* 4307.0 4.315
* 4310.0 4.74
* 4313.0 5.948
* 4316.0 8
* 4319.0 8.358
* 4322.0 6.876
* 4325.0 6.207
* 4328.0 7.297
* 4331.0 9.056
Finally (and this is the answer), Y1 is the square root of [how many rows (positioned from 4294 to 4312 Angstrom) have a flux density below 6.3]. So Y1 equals 2.2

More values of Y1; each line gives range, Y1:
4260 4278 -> 1.4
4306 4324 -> 1.7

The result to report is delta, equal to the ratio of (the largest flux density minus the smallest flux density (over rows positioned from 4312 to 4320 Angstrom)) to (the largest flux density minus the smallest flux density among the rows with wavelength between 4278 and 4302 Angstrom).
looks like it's 1.03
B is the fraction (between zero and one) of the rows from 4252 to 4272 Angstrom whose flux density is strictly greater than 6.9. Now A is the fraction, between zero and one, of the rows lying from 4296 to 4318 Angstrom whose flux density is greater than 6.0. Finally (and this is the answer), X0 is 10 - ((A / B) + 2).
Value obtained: 7.8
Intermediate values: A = 0.1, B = 0.86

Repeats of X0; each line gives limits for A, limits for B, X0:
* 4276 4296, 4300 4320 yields 5.0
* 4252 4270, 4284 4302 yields 2.0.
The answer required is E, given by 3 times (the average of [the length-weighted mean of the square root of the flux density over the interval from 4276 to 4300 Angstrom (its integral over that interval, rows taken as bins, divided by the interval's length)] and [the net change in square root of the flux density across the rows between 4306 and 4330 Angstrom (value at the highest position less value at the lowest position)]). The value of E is 4.7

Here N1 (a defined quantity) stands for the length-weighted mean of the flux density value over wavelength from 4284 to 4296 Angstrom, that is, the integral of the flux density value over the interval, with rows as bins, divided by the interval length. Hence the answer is 6.5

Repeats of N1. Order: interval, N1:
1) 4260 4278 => 6.5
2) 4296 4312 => 4.7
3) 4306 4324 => 6.4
